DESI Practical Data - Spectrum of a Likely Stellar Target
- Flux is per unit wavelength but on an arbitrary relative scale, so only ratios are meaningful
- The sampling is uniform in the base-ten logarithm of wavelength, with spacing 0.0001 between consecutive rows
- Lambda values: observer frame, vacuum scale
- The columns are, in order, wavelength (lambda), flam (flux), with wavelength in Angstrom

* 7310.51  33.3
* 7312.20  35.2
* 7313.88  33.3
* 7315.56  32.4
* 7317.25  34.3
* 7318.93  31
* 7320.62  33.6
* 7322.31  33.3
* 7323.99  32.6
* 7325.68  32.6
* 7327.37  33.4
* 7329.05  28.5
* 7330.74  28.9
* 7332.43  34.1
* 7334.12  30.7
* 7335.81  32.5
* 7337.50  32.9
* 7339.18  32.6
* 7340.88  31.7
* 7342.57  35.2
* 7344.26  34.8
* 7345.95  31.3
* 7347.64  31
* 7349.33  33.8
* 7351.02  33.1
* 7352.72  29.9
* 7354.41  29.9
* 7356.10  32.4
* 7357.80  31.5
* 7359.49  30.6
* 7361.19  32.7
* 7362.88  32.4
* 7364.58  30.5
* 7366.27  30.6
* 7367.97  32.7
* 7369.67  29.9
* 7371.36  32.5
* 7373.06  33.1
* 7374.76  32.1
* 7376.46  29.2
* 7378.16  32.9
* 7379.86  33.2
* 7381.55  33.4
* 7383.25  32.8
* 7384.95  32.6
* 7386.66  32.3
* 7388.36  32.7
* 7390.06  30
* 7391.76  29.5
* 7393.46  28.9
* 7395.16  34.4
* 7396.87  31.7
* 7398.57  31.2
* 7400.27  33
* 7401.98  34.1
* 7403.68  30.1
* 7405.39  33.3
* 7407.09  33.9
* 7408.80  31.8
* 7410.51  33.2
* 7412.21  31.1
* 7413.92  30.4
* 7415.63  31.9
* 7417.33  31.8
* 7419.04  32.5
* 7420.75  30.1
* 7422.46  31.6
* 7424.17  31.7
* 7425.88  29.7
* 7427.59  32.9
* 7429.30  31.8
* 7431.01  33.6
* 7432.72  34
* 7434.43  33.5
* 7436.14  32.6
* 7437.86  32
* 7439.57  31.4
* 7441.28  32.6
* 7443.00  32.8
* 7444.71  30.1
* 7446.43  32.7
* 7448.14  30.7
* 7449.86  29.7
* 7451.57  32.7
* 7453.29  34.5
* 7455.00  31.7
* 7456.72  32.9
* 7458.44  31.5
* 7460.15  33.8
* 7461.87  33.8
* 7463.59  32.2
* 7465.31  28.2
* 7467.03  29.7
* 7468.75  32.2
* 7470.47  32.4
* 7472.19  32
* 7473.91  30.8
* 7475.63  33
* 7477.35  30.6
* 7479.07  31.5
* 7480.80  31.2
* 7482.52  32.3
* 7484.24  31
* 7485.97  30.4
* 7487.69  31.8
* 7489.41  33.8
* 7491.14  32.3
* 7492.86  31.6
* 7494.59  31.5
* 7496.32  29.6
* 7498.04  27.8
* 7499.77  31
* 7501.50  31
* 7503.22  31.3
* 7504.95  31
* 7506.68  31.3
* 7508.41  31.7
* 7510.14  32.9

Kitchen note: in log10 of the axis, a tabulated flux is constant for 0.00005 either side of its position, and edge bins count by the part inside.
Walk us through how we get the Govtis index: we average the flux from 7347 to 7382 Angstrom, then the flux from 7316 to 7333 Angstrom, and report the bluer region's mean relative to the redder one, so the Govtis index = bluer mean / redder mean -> 1.01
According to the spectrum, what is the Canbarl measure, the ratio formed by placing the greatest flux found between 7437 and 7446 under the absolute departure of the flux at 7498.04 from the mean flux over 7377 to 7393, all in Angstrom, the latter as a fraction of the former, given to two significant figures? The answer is 0.13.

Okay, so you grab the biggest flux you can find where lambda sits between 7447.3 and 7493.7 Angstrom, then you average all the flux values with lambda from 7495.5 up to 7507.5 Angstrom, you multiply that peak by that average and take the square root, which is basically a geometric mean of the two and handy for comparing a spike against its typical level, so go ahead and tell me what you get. 32.4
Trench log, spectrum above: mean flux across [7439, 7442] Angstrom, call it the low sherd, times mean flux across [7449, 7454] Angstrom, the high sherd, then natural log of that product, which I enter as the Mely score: 6.94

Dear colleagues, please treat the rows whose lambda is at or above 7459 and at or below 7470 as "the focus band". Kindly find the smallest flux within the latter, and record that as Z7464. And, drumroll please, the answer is 28.2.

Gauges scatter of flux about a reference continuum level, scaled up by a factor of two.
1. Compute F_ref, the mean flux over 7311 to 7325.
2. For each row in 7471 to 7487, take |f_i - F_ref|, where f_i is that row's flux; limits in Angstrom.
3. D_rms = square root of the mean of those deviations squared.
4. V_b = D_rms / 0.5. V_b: 3.9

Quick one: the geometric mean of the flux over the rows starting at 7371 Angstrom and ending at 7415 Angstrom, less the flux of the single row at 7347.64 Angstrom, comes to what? 1.0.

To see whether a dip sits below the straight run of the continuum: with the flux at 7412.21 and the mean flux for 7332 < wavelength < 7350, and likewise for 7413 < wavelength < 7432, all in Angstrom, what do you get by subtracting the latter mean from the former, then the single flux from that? -30.0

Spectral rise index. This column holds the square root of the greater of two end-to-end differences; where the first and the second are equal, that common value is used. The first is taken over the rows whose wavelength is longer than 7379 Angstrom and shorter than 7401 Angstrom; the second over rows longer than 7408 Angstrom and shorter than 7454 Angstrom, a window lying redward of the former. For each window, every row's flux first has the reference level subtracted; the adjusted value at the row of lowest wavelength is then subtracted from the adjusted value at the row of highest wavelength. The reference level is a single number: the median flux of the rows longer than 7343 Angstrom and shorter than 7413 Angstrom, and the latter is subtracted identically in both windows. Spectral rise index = 1.6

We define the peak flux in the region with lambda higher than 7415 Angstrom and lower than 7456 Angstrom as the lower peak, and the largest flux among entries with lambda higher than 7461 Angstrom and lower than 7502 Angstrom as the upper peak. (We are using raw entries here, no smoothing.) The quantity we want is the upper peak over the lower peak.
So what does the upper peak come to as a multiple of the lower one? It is 0.98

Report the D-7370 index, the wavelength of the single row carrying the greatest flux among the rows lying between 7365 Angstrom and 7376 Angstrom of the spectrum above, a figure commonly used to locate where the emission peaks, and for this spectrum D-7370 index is 7373.06 Angstrom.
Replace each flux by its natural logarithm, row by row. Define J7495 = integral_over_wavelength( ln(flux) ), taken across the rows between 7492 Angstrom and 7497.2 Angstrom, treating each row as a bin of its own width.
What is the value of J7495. 17.8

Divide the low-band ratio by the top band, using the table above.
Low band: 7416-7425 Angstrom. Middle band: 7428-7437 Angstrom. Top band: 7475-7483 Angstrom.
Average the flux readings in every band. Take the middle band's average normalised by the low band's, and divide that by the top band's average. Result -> 0.0331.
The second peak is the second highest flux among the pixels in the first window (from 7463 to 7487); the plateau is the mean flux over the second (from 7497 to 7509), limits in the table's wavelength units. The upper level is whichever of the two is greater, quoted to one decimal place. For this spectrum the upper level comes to 32.4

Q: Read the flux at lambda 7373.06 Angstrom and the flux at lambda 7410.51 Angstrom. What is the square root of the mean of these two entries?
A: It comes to 5.76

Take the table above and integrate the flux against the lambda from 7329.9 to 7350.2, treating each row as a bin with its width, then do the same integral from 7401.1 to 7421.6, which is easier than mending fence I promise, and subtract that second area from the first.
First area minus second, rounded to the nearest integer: 3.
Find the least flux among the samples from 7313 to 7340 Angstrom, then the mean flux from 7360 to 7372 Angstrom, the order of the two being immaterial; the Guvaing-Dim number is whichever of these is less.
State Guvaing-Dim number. 28.5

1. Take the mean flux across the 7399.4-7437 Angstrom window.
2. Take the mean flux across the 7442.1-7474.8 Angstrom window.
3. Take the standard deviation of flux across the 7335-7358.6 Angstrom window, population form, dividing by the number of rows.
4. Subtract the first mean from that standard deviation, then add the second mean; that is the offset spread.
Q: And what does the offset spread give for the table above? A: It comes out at 1.14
